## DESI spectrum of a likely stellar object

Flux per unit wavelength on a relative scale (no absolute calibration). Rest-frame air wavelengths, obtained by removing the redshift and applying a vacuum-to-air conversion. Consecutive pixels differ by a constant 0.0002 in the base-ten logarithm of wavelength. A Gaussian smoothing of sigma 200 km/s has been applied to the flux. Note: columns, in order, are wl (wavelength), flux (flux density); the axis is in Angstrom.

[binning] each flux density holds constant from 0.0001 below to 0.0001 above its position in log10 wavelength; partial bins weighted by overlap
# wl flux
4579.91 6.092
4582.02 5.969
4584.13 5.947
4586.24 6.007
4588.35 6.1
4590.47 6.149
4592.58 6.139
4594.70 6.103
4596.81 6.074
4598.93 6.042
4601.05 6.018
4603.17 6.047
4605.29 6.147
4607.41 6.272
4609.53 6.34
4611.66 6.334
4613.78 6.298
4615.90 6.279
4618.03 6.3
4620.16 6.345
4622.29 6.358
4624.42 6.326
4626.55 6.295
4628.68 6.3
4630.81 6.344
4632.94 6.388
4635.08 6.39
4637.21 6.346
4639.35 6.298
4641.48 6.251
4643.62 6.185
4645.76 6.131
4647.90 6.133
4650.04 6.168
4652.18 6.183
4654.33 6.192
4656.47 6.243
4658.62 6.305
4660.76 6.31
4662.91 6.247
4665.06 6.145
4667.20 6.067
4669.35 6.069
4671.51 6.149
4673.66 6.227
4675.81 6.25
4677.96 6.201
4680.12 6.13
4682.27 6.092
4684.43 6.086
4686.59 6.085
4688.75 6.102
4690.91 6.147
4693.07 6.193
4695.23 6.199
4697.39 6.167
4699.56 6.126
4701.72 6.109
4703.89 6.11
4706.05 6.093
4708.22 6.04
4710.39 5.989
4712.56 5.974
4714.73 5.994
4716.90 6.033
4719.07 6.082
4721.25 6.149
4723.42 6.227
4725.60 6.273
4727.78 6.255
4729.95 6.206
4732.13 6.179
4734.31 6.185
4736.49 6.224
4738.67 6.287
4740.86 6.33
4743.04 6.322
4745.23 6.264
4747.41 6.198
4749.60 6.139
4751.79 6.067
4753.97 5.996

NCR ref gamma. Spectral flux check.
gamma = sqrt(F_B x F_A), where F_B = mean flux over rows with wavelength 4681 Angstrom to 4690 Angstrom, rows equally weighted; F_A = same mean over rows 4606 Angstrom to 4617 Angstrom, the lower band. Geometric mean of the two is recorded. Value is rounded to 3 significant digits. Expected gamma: 6.20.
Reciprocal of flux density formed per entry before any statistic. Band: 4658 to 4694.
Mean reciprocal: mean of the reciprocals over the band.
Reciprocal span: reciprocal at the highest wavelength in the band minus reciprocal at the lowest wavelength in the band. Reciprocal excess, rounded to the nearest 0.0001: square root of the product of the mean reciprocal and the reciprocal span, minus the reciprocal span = 0.0187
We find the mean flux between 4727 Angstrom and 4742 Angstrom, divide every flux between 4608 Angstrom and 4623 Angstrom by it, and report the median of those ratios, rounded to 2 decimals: 1.02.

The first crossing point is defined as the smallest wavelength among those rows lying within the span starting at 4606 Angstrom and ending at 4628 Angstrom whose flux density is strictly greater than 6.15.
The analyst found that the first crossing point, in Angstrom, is 4607.41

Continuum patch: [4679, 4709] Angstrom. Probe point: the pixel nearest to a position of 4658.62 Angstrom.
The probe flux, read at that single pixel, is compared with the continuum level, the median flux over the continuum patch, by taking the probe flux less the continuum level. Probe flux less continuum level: 0.20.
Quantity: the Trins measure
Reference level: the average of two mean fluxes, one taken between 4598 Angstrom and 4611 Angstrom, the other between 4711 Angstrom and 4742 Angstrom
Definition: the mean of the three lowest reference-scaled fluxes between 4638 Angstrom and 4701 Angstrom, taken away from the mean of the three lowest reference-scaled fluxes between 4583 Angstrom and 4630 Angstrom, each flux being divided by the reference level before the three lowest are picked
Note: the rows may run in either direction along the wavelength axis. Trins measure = -0.013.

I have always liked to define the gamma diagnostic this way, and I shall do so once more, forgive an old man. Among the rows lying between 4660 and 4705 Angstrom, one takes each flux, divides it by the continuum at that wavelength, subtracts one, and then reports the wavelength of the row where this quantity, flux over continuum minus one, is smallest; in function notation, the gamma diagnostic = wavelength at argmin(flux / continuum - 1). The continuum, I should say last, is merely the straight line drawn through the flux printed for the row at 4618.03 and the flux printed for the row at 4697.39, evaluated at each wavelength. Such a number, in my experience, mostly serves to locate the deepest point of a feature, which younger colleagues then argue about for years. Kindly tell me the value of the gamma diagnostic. 4667.20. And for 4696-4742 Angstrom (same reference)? 4712.56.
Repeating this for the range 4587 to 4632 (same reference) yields 4601.05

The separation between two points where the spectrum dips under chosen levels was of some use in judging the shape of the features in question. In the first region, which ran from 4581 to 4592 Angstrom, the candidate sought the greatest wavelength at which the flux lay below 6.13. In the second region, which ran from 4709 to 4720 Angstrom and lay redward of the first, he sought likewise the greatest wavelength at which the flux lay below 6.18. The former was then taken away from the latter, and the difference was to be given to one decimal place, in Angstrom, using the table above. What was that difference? 130.7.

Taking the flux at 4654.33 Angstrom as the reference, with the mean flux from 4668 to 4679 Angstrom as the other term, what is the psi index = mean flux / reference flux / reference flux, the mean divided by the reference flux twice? 0.161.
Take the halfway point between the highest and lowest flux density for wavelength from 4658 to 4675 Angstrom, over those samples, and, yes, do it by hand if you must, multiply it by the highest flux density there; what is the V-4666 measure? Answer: 39.0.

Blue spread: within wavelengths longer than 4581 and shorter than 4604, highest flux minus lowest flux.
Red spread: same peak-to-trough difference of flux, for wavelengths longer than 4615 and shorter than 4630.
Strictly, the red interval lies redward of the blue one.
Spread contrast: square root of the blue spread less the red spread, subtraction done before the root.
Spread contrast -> 0.35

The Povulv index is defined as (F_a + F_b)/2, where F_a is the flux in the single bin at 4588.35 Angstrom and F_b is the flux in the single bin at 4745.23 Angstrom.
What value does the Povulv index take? 6.18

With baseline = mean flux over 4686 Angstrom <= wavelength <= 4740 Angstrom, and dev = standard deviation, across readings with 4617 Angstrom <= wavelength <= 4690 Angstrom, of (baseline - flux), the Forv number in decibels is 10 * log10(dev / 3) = -14.8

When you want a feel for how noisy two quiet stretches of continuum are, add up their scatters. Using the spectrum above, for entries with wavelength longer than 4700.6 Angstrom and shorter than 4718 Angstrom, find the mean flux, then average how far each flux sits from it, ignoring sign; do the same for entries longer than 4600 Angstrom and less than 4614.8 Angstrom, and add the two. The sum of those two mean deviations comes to 0.16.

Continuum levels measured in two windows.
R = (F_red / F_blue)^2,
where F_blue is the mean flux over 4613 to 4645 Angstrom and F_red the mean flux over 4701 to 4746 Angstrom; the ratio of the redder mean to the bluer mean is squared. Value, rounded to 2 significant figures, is 0.95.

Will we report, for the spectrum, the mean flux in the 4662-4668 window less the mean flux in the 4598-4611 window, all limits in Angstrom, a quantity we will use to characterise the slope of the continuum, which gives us 0.01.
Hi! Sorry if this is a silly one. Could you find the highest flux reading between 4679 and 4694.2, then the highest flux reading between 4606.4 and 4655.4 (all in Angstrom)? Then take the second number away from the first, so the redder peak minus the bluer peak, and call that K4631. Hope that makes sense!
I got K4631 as -0.20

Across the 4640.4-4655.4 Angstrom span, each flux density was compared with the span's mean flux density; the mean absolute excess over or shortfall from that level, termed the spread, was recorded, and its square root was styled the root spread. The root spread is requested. 0.170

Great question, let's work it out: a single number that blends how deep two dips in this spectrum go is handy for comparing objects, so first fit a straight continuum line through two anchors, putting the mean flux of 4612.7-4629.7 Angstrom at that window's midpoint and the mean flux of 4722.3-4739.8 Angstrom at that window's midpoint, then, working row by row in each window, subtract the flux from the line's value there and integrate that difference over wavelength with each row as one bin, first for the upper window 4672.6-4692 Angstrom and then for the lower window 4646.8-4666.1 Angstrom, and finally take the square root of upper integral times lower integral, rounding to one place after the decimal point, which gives 1.8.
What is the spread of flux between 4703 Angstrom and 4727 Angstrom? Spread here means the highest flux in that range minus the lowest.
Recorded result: 0.30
